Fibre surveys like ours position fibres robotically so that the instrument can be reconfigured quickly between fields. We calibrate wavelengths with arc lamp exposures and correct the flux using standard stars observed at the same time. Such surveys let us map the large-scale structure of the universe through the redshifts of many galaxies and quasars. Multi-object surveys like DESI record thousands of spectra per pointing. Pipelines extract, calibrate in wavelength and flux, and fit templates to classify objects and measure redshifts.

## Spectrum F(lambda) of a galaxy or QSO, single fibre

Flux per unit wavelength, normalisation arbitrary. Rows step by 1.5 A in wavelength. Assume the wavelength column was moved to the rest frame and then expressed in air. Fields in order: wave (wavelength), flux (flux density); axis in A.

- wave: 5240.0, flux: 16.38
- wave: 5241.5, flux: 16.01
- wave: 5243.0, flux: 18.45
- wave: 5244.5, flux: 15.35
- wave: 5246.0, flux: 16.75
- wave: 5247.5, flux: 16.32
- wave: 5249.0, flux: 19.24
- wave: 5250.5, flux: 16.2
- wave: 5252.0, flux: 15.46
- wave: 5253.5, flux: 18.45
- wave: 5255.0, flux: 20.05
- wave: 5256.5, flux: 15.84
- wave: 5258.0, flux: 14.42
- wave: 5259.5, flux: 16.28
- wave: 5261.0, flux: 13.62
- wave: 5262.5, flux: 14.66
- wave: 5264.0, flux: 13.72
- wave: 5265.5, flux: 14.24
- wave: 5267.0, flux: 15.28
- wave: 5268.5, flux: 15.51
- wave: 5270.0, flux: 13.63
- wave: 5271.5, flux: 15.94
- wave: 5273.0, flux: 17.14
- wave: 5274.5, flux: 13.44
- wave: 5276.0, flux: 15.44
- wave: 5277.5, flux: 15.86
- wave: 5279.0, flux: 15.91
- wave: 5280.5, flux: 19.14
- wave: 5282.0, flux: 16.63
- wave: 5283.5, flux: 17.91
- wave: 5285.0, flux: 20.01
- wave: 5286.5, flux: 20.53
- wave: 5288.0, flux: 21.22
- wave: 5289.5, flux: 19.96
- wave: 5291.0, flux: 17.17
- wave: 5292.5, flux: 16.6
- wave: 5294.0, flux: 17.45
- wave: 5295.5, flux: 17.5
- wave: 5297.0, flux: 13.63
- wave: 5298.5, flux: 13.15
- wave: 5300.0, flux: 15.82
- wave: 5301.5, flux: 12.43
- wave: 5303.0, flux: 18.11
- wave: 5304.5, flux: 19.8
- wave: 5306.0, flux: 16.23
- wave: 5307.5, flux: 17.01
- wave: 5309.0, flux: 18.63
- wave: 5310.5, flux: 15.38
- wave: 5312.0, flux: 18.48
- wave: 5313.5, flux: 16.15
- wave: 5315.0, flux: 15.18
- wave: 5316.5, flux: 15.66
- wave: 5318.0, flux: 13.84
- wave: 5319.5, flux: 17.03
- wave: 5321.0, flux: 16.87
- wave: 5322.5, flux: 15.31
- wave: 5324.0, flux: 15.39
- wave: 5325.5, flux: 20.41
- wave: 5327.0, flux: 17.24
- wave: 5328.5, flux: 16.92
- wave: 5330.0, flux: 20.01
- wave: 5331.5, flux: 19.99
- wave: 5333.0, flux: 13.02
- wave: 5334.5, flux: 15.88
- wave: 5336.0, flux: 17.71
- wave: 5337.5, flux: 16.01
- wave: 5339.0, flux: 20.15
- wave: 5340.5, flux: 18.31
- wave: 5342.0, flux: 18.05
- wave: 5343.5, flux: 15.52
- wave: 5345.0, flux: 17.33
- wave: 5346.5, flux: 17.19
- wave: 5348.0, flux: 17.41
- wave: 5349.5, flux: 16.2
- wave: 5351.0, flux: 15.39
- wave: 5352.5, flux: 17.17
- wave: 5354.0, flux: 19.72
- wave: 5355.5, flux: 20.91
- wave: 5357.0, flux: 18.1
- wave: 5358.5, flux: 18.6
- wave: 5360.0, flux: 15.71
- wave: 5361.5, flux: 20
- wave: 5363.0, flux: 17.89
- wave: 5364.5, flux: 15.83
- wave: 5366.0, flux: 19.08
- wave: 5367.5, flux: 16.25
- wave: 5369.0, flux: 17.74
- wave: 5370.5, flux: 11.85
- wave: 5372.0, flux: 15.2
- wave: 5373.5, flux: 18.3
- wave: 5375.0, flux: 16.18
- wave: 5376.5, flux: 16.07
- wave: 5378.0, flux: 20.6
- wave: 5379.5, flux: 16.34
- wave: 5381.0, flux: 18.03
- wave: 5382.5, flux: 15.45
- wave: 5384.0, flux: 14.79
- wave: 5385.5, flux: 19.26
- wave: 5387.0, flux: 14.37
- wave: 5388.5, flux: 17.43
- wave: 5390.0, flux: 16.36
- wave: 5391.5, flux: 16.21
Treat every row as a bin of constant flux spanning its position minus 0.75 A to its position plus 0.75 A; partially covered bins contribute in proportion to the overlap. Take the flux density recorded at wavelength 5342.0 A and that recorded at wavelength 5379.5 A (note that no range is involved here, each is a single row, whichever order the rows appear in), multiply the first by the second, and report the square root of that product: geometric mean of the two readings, 17.2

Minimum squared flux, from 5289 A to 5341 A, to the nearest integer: 155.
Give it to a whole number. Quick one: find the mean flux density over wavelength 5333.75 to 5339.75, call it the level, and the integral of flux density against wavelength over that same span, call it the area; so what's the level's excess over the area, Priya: -87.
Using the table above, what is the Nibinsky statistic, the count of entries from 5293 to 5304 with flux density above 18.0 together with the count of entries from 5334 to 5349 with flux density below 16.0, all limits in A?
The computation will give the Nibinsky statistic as 3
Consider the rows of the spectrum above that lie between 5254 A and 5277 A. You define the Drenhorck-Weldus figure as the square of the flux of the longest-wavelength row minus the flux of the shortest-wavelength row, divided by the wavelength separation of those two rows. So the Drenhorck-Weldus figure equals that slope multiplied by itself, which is 0.048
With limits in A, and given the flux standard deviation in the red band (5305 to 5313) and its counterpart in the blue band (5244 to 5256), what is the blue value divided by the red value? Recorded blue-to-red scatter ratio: 1.3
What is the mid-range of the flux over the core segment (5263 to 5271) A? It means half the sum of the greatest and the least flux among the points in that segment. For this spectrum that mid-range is 14.6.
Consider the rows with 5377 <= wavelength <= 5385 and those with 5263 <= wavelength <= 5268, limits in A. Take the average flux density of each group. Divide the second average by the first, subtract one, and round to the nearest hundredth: -0.15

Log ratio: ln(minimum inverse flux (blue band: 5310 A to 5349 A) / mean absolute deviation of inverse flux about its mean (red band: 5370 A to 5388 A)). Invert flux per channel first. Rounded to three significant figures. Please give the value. 1.98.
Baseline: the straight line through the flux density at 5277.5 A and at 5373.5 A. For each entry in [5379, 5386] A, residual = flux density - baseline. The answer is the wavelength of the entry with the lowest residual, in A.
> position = 5384.0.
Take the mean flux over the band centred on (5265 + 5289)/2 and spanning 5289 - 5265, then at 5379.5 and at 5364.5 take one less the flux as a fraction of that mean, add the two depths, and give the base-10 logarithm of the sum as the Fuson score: -1.1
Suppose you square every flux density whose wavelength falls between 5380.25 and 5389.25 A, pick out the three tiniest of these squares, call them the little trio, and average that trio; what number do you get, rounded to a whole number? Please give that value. 221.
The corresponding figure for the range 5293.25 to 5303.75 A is 171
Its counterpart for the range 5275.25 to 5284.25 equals 248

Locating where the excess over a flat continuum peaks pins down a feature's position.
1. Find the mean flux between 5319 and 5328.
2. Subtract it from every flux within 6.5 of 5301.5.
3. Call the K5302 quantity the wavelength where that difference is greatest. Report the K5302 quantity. 5304.5 A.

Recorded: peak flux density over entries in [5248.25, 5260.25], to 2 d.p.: 20.05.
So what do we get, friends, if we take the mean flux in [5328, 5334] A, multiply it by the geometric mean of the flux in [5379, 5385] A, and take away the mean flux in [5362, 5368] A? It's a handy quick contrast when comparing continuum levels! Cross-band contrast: 264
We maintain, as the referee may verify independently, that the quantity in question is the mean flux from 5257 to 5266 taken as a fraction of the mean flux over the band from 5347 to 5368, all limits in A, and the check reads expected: 0.82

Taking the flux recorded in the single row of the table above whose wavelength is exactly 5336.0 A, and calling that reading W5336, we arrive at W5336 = 17.71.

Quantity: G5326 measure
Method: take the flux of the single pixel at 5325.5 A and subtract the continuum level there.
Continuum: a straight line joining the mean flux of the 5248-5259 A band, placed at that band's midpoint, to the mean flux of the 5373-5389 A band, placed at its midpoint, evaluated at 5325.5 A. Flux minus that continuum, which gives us 3.4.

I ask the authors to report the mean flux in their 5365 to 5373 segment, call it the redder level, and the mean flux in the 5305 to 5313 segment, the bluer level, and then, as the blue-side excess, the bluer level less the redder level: 1.1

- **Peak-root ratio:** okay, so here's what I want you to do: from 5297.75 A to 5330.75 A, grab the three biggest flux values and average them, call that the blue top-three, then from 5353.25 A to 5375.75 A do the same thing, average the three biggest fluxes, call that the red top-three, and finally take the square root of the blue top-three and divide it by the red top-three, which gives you 0.222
